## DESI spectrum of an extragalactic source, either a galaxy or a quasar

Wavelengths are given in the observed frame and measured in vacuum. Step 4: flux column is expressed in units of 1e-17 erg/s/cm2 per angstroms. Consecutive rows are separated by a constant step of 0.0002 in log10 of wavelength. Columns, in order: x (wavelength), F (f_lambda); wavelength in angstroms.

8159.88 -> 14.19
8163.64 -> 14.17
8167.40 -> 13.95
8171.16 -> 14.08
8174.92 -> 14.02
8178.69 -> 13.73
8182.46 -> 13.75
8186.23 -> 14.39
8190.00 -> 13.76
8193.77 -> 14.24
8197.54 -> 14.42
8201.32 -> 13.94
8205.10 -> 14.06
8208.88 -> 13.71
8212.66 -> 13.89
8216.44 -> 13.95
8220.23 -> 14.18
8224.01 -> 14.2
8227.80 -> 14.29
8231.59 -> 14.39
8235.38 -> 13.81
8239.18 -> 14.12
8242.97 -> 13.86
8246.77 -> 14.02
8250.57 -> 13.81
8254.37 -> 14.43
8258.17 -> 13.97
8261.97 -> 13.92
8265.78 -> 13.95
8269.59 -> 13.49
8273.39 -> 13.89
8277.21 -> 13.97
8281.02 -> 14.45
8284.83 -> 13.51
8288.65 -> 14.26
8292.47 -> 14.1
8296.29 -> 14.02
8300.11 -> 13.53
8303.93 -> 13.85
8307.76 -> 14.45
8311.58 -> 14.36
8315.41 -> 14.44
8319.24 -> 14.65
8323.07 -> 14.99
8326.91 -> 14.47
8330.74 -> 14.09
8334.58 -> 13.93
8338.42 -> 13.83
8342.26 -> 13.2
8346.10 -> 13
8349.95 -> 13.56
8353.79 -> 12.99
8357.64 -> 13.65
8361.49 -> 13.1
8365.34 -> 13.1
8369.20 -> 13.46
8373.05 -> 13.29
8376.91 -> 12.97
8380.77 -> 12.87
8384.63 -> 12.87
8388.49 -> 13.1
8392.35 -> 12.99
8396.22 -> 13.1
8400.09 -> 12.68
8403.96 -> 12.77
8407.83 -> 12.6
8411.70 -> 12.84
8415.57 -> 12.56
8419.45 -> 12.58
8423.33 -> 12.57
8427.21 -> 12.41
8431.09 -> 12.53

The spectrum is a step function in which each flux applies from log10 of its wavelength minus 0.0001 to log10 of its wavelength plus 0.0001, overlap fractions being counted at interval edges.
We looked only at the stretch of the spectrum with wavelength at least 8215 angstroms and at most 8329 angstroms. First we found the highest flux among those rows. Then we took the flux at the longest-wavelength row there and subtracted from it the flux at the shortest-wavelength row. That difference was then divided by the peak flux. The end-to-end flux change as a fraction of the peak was 0.03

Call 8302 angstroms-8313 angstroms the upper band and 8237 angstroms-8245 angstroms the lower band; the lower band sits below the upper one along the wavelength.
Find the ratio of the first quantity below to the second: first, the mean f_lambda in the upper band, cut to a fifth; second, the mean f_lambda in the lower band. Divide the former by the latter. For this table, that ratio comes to 0.203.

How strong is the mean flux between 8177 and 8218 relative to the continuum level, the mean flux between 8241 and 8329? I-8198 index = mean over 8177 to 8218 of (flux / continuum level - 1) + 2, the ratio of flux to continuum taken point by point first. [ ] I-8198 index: 1.992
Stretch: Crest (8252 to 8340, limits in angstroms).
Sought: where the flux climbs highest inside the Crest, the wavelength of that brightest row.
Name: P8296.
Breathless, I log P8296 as 8323.07 angstroms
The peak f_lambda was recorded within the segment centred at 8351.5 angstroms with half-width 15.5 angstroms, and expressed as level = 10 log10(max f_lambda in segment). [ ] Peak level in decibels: 11.4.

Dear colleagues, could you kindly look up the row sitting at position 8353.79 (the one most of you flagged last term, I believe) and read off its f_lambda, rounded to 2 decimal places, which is 12.99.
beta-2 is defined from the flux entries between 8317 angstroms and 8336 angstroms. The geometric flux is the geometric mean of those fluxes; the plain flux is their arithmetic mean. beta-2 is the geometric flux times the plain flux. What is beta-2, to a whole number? 208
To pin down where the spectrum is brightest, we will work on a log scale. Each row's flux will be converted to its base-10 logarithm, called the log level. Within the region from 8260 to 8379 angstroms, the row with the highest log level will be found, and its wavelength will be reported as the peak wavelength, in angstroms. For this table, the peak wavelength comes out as 8323.07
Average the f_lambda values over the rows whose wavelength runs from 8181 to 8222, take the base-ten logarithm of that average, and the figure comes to 1.147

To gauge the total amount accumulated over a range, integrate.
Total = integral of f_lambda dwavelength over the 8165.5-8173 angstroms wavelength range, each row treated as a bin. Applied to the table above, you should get 105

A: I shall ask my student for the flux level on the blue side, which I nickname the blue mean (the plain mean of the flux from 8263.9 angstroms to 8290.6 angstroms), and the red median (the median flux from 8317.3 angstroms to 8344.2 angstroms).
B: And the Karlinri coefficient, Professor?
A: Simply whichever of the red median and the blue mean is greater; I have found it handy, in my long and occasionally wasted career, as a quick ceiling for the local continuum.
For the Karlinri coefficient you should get 14.09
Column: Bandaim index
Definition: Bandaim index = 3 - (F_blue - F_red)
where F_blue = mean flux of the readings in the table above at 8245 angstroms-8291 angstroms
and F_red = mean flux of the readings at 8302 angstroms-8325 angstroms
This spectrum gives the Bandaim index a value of 3.5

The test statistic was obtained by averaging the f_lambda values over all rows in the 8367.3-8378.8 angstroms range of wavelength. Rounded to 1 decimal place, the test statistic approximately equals 13.2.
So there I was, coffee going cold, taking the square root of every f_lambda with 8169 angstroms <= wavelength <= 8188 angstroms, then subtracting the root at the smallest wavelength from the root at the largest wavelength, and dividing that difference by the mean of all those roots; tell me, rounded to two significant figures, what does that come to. 0.011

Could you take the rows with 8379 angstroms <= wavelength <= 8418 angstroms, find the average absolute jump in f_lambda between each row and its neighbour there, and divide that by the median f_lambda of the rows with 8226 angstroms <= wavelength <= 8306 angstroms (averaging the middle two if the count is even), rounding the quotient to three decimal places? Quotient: 0.013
